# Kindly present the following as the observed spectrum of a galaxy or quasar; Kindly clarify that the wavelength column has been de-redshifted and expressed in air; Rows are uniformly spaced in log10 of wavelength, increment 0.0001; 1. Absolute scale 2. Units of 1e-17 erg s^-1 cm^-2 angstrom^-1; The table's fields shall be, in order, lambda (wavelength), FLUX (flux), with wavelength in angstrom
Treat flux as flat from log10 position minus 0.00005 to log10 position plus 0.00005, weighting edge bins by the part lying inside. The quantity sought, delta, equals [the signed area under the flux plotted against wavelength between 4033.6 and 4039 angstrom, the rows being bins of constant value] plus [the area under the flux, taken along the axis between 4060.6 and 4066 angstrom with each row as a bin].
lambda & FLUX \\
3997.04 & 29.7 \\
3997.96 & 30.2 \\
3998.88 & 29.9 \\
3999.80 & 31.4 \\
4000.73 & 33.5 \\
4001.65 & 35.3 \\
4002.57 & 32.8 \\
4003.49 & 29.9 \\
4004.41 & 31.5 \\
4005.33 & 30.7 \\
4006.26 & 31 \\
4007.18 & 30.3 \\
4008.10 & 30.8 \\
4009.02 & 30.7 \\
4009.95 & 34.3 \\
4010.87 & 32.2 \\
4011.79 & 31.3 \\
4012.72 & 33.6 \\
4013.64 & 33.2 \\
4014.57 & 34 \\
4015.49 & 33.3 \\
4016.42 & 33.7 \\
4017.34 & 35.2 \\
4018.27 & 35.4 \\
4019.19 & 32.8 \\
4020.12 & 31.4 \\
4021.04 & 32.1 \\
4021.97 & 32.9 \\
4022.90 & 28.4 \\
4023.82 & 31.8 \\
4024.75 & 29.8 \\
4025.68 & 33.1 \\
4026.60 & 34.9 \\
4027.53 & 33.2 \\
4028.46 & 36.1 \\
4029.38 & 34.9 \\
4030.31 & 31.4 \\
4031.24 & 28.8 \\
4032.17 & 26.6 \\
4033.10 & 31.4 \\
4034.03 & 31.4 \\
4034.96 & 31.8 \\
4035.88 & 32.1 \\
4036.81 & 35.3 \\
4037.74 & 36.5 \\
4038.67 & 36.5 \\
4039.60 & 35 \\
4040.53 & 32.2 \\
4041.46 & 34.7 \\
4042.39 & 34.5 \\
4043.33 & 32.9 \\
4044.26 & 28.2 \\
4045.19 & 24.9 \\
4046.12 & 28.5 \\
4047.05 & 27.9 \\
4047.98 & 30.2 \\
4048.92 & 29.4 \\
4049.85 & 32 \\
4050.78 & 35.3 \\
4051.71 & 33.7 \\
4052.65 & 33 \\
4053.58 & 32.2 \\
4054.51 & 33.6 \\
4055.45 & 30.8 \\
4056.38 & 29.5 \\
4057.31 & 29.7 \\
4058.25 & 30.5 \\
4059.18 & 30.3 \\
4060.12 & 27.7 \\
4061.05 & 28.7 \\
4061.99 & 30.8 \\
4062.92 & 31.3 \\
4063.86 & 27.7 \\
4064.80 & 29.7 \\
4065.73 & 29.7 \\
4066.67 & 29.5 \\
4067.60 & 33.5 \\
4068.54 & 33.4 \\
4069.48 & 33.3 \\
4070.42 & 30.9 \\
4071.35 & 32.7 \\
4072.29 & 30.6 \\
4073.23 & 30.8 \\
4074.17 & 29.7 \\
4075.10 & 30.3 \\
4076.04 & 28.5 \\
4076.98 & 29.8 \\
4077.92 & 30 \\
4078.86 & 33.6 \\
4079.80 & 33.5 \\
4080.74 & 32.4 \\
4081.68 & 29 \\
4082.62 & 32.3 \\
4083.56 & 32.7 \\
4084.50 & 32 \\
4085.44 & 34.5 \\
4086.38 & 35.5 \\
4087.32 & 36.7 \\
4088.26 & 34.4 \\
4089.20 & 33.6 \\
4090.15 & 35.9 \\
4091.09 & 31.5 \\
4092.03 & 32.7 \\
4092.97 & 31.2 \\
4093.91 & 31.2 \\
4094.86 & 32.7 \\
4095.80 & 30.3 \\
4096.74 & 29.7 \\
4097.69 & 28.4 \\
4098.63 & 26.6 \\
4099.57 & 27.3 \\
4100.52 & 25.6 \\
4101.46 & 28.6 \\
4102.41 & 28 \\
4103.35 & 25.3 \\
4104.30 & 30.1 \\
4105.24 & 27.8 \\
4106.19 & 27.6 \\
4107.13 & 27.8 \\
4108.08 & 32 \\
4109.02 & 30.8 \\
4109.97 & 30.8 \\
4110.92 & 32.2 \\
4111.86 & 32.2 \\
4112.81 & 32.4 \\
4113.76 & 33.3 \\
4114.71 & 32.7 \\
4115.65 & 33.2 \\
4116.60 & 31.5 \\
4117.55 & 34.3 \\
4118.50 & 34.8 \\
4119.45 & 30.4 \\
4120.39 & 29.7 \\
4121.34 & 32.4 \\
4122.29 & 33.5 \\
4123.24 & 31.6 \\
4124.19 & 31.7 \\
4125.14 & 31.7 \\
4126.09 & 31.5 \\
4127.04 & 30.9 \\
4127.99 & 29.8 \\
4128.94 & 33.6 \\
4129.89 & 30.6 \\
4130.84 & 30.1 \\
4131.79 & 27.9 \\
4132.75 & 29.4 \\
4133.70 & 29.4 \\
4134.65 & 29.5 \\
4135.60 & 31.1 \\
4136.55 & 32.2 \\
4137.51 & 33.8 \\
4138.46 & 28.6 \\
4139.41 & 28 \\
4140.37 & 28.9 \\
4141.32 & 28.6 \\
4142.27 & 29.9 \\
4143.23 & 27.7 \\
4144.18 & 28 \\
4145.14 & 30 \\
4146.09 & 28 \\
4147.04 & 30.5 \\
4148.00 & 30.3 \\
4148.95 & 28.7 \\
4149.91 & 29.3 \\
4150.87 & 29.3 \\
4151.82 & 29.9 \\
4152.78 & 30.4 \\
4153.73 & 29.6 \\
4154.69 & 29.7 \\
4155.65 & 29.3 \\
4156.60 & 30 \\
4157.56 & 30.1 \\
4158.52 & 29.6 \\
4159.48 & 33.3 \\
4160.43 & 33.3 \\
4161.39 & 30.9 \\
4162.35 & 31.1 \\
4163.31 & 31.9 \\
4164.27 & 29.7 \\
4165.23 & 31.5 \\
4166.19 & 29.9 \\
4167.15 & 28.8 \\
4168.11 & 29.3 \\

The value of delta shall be 343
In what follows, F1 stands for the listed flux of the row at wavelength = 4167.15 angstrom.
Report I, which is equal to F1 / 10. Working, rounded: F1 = 28.8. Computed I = 2.88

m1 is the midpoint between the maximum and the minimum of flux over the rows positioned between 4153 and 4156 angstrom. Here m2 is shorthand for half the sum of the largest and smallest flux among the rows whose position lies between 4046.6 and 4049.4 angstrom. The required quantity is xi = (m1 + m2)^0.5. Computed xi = 7.65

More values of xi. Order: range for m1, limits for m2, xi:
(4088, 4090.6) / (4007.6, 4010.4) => 8.20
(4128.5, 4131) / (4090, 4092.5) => 8.10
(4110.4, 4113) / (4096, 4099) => 7.77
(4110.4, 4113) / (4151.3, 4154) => 7.89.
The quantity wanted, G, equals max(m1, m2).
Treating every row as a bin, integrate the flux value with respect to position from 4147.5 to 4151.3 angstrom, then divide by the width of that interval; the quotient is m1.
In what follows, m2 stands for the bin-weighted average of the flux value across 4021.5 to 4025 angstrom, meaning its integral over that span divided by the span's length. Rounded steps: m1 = 29.3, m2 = 30.7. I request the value 30.7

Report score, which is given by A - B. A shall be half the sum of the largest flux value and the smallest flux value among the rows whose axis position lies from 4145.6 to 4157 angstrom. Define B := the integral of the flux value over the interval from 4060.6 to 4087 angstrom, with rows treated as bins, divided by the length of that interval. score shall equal -2.1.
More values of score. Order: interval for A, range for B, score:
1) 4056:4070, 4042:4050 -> 0.9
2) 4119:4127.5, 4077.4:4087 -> -1.0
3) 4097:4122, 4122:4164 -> -0.2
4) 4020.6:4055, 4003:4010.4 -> -0.5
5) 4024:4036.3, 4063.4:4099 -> -0.3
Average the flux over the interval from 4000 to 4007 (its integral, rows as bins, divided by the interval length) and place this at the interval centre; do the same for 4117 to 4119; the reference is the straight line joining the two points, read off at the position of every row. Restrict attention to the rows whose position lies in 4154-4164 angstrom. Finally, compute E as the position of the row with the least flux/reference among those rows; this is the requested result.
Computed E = 4155.65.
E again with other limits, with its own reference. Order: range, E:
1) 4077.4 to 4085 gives 4081.68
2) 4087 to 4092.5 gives 4091.09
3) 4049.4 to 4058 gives 4056.38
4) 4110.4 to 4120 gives 4119.45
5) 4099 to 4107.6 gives 4103.35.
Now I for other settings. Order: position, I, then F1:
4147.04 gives 3.05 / 30.5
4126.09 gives 3.15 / 31.5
